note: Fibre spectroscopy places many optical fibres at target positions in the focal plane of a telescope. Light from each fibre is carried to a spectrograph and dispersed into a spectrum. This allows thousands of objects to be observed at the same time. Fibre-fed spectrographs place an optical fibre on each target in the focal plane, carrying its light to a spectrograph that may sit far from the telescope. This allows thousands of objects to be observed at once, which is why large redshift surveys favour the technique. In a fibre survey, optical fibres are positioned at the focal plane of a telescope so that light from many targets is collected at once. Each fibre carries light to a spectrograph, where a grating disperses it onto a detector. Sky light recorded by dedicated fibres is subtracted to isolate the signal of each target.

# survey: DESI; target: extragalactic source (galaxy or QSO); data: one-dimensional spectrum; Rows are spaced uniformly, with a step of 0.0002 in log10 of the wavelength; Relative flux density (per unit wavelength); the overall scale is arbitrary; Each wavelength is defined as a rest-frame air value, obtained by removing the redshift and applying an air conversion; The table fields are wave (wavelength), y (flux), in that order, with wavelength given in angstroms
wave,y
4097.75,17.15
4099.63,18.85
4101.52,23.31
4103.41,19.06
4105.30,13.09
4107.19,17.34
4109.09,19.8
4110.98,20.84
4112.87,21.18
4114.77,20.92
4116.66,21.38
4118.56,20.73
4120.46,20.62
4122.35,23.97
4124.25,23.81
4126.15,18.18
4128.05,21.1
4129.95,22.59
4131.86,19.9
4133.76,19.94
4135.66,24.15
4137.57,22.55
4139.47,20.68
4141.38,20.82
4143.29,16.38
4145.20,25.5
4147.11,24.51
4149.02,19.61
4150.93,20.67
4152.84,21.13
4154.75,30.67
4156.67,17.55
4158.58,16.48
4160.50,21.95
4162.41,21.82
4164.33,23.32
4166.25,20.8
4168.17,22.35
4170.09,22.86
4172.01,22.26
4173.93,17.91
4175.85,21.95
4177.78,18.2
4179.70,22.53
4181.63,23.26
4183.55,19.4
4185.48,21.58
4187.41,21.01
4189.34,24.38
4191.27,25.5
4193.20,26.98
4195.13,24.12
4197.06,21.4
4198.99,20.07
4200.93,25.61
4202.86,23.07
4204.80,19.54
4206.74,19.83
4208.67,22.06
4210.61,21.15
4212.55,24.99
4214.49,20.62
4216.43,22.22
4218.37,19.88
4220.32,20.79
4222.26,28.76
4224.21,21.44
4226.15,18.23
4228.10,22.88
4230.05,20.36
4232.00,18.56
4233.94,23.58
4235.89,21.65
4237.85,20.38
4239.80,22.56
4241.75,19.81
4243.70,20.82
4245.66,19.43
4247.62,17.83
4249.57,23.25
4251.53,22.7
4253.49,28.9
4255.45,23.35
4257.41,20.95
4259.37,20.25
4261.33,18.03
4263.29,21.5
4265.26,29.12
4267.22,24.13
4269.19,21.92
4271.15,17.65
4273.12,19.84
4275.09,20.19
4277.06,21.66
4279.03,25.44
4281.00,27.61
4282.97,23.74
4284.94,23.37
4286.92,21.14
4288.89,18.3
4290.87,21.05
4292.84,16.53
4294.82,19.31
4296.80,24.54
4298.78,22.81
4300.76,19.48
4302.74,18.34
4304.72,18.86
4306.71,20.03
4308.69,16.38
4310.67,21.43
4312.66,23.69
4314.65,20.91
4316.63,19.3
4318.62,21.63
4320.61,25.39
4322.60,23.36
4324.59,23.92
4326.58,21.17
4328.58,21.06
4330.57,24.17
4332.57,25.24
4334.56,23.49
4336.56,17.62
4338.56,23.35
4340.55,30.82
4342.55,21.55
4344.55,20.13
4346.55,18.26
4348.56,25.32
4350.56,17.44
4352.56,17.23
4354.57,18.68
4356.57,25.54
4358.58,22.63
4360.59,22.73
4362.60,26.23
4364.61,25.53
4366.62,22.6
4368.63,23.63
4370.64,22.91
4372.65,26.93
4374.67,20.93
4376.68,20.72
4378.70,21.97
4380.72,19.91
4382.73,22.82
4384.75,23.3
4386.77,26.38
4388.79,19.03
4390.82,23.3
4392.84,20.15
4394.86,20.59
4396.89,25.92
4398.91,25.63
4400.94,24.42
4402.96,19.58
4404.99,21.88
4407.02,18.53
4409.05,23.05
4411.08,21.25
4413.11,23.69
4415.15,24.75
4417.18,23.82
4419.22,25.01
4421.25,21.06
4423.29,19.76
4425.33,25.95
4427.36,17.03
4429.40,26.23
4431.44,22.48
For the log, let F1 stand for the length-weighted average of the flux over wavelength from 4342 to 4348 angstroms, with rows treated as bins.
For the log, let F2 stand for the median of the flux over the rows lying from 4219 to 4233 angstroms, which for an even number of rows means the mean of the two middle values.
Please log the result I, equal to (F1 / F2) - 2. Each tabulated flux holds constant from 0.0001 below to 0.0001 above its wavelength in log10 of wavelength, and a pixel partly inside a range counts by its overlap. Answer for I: -1.03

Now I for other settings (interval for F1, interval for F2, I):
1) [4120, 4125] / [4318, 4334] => -1.03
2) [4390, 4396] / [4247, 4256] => -1.08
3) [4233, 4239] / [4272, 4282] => -0.99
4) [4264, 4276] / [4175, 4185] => -0.99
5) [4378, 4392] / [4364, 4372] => -1.04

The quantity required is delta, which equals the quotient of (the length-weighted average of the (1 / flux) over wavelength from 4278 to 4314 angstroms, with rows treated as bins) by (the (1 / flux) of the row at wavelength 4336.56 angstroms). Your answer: 0.85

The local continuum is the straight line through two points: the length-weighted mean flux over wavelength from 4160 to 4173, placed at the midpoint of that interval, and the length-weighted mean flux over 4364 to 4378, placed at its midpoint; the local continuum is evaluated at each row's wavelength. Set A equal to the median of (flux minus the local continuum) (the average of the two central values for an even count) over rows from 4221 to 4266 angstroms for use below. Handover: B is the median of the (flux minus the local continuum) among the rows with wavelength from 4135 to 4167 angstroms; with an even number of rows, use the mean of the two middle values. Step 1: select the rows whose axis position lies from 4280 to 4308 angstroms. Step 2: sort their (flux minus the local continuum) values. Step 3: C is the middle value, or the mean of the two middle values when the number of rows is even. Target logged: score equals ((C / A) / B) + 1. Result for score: -1.0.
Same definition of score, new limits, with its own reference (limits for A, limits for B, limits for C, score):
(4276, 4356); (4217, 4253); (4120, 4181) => 0.8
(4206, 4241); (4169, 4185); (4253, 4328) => -9.4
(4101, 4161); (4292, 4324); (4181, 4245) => 0.7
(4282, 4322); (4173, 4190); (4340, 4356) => -1.7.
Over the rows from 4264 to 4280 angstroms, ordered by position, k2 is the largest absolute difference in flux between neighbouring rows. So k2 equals 5.0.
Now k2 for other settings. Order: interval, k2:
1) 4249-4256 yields 6.2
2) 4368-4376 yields 6.0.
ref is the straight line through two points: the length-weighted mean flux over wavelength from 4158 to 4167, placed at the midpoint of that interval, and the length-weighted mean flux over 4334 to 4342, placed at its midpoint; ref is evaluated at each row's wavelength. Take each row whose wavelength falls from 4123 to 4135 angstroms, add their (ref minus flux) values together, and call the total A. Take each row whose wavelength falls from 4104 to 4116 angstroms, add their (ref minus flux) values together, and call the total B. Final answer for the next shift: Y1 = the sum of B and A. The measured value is 6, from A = -2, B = 8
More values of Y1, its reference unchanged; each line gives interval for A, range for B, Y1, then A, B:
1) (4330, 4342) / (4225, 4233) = 6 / -3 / 8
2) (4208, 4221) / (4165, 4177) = 0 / 1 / -1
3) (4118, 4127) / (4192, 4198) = -13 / -5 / -8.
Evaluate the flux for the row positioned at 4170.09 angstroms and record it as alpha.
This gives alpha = 22.86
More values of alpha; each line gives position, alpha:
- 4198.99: 20.07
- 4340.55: 30.82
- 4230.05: 20.36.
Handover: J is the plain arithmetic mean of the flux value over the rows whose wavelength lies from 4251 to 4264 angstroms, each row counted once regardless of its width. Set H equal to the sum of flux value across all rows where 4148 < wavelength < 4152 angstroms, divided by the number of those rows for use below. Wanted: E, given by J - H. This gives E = 2.1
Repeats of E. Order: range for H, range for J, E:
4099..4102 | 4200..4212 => 0.8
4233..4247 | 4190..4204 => 2.6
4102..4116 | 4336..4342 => 5.0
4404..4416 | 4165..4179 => -1.3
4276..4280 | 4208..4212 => -1.9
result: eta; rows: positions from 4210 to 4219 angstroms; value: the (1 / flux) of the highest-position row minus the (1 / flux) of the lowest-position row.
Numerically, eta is 0.003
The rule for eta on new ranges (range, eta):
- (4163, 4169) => 0.002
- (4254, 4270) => 0.003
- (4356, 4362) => 0.005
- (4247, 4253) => -0.012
